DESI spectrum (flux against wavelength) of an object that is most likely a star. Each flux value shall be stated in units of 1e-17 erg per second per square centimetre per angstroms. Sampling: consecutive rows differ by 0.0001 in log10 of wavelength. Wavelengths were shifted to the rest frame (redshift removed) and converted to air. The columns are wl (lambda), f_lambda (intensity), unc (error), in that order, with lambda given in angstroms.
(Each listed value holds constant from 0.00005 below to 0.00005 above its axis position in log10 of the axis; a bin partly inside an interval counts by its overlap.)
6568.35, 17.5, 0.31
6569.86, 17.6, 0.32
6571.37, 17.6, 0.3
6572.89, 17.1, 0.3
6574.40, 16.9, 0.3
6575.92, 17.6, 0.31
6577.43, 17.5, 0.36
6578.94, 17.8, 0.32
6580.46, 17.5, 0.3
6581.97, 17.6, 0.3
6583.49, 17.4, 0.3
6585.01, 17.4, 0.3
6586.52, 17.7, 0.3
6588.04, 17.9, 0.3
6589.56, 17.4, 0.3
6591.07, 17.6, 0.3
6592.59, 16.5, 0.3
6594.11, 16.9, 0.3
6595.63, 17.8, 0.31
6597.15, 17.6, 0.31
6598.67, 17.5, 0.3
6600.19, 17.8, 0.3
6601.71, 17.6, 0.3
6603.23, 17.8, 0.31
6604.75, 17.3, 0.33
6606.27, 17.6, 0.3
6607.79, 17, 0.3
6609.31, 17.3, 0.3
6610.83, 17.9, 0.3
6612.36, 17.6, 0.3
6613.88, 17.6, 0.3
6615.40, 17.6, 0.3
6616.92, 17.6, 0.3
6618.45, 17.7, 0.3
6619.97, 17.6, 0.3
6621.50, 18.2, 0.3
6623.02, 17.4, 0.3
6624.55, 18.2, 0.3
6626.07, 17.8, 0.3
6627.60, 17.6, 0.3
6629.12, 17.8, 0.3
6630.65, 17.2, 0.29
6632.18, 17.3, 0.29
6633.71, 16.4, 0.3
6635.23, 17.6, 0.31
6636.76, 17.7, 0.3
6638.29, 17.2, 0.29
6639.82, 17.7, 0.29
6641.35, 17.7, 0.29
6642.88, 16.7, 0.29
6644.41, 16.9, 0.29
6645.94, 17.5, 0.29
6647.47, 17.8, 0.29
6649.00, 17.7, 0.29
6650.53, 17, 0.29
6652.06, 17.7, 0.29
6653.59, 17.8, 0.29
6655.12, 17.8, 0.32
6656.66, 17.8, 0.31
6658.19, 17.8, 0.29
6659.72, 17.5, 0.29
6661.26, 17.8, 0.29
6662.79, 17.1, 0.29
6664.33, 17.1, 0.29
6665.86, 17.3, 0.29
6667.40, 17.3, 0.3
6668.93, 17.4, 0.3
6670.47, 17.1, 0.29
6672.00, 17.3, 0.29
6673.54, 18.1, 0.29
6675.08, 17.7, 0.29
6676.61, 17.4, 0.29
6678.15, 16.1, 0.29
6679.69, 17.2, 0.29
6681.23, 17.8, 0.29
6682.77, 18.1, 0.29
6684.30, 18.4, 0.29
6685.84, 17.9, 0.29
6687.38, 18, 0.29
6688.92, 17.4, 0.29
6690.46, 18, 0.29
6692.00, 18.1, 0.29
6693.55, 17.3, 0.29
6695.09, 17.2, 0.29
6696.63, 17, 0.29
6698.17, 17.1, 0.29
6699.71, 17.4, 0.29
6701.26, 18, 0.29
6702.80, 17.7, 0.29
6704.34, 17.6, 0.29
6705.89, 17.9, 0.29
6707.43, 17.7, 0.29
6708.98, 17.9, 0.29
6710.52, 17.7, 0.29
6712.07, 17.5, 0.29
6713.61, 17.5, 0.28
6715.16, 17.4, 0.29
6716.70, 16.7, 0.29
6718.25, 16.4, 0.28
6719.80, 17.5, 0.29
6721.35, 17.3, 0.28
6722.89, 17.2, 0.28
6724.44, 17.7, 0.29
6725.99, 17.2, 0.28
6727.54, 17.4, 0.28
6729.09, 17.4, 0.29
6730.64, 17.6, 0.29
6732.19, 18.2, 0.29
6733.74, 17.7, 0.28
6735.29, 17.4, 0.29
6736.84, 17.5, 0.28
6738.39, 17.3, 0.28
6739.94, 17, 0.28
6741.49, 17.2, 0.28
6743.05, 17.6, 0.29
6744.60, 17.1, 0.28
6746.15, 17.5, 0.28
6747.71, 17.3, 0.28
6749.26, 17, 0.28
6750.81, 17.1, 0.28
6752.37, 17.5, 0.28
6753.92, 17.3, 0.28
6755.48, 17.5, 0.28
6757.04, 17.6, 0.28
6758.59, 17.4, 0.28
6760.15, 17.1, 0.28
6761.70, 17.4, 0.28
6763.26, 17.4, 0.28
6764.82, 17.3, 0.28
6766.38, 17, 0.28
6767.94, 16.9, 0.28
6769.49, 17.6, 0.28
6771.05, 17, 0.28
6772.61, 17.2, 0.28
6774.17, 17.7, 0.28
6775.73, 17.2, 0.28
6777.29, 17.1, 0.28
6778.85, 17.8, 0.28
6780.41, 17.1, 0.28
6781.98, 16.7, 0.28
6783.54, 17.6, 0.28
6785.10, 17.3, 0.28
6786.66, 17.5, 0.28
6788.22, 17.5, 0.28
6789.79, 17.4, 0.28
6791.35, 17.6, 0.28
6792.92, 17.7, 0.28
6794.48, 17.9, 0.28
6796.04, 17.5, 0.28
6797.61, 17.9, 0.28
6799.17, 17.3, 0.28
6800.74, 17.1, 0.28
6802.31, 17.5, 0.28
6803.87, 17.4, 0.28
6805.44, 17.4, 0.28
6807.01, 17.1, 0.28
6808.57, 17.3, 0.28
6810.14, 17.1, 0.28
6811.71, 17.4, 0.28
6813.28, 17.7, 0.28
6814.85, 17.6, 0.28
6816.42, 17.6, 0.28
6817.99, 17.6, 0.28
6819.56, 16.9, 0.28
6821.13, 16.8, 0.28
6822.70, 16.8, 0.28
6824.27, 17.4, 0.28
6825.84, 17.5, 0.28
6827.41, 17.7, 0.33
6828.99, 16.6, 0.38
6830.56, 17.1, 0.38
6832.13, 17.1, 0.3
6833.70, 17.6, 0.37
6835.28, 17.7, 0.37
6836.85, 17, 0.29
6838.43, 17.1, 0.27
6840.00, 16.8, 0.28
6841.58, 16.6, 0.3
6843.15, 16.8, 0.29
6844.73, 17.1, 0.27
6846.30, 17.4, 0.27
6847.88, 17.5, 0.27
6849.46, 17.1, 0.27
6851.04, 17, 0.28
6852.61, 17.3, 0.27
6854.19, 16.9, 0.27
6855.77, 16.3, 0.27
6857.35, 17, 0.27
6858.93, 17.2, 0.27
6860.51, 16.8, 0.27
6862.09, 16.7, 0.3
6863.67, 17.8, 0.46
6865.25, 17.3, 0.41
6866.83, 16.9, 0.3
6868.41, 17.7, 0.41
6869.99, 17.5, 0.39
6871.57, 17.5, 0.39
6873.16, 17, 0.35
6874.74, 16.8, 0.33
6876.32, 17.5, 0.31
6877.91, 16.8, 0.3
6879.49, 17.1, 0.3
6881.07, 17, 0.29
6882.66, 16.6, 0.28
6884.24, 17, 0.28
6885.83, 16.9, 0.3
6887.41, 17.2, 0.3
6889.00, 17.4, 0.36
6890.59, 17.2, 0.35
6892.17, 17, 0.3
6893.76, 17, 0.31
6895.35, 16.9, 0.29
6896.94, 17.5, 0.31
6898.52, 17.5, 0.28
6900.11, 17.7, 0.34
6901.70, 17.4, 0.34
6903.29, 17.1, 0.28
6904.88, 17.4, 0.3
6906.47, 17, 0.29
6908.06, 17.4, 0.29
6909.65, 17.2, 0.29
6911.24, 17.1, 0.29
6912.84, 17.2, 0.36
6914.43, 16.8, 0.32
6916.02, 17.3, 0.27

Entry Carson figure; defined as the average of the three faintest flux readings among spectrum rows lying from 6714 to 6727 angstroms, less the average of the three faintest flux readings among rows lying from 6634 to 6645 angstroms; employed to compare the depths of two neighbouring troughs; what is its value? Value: -0.17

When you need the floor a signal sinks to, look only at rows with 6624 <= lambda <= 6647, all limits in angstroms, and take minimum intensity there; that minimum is 16.4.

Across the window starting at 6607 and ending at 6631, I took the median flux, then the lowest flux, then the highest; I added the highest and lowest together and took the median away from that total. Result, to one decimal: 17.6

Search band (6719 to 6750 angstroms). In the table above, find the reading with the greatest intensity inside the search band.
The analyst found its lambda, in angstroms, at 6732.19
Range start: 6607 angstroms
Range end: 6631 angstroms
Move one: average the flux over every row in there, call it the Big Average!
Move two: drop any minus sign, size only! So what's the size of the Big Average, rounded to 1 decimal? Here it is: 17.6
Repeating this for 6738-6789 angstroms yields 17.3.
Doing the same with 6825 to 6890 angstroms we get 17.1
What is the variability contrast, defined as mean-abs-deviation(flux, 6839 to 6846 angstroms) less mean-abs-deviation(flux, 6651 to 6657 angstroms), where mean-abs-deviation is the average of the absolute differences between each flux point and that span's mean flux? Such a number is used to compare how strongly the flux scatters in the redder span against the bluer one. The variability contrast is 0.10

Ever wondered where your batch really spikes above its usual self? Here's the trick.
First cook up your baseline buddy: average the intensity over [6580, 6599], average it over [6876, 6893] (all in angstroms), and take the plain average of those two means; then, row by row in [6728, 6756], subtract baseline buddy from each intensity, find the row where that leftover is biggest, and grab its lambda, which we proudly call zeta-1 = 6732.19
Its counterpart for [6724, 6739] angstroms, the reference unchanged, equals 6732.19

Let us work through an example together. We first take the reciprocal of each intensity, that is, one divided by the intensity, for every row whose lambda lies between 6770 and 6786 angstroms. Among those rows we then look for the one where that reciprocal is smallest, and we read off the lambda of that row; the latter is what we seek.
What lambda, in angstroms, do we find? 6778.85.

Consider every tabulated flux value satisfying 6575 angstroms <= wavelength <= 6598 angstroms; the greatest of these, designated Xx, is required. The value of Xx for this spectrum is 17.9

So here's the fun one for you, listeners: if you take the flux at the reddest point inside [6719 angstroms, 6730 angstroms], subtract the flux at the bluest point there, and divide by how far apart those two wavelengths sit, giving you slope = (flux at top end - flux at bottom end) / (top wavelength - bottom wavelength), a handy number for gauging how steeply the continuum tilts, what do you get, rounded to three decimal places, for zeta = -0.011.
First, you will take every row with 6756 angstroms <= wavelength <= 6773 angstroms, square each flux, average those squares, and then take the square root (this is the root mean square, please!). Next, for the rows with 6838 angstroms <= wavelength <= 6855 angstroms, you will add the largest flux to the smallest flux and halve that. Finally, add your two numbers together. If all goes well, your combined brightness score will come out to 34.3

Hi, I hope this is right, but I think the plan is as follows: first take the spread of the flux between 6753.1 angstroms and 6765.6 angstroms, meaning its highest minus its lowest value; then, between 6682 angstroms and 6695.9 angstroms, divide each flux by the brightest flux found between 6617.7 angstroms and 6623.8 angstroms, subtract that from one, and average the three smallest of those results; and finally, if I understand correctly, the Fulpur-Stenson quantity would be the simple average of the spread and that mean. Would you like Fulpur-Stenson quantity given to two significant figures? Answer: 0.25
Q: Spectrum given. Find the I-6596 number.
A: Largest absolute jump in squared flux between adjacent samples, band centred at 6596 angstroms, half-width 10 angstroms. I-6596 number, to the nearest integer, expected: 38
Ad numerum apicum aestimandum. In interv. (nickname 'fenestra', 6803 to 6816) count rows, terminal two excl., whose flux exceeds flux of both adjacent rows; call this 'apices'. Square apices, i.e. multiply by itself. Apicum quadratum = 4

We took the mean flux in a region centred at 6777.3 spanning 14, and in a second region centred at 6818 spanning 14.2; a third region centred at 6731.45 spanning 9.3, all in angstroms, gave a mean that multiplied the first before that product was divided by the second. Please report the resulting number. 17.6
